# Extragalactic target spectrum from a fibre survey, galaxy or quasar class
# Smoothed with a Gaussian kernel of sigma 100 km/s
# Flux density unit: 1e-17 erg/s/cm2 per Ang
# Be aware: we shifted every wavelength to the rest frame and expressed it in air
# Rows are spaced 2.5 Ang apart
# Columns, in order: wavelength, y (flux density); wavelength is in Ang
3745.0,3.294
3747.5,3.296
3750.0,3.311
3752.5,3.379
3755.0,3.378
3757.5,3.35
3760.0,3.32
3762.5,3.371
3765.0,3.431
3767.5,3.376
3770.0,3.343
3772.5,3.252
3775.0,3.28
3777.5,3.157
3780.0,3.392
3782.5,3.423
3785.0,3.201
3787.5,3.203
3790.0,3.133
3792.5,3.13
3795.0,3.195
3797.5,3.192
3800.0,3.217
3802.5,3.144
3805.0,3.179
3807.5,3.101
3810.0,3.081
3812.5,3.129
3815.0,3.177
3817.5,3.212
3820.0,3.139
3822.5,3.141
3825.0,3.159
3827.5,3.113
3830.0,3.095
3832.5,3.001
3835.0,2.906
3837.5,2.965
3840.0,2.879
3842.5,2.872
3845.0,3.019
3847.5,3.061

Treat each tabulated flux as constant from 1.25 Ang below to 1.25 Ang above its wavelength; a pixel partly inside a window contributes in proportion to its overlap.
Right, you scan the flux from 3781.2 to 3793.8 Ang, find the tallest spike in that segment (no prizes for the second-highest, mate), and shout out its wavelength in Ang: 3782.5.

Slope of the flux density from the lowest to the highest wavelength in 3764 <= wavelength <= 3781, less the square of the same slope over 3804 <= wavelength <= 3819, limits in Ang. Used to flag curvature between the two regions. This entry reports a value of -0.003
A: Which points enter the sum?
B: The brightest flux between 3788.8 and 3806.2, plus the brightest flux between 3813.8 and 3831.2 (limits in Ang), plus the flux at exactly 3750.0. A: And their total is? 9.7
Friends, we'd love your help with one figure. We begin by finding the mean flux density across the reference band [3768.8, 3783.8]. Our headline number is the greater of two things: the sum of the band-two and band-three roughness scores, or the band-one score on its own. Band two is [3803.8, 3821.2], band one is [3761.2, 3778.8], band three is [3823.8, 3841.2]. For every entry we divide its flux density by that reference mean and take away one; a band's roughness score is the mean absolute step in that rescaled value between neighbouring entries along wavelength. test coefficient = 0.0353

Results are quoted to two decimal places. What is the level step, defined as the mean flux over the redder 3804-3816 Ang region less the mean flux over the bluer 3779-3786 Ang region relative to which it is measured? -0.21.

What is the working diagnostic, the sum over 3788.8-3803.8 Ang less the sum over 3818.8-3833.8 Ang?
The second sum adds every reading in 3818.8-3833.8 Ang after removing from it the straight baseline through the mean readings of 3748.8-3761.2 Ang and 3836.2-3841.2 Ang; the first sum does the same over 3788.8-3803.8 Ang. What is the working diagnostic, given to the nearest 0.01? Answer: -0.55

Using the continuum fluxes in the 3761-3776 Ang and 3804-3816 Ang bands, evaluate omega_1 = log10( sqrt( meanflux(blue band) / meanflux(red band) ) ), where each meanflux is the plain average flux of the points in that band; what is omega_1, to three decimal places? 0.014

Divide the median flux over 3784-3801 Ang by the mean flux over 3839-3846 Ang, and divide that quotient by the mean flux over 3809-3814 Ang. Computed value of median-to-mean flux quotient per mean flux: 0.352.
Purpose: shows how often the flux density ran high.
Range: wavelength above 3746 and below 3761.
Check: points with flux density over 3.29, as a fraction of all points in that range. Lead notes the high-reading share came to 1.0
